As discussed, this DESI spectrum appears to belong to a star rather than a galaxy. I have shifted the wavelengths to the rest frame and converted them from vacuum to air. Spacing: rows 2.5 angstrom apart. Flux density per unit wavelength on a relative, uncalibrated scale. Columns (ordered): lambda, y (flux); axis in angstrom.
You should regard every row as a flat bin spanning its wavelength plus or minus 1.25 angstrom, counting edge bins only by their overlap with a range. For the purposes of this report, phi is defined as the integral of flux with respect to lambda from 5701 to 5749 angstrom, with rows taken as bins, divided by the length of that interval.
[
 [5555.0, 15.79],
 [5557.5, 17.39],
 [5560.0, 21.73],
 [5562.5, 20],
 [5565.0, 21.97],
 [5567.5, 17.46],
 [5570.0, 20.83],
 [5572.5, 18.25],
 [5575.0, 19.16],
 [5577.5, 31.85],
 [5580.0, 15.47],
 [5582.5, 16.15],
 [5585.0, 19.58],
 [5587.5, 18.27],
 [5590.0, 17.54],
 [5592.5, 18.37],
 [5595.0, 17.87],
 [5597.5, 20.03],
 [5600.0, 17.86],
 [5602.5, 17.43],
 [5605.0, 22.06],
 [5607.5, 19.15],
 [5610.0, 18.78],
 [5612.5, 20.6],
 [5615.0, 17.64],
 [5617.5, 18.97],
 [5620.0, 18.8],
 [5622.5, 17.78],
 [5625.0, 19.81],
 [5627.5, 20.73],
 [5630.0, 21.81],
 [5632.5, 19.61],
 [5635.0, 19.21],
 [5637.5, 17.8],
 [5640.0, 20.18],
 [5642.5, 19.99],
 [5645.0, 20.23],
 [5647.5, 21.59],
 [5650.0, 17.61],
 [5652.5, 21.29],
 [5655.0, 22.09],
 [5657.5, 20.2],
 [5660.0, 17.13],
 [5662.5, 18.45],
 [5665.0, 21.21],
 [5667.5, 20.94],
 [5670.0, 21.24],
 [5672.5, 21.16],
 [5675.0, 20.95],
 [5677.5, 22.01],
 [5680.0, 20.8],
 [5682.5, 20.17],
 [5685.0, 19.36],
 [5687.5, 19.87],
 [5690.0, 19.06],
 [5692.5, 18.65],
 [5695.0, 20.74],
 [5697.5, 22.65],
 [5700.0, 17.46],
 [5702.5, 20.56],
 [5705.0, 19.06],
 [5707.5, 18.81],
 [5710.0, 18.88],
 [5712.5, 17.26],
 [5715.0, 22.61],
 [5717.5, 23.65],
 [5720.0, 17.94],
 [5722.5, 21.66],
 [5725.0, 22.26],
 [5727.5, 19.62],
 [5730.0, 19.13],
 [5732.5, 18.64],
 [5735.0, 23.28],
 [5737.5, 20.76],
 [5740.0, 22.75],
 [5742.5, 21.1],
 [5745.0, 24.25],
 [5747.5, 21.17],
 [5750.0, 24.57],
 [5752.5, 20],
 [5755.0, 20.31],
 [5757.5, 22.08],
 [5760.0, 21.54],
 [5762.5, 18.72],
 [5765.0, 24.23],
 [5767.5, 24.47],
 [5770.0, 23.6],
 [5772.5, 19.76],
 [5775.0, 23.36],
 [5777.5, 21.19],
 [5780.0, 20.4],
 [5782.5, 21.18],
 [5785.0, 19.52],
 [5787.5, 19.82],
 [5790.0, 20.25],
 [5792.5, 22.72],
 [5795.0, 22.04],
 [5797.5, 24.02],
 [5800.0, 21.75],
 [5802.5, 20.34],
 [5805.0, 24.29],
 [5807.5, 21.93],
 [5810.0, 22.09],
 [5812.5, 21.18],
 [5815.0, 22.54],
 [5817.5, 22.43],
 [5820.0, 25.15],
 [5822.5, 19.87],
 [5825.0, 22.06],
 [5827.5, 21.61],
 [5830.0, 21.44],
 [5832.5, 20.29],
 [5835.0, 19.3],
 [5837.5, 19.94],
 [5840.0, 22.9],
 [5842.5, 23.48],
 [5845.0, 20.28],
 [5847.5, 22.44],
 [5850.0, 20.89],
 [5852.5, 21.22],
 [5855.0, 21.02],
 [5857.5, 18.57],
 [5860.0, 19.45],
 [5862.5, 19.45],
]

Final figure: 20.7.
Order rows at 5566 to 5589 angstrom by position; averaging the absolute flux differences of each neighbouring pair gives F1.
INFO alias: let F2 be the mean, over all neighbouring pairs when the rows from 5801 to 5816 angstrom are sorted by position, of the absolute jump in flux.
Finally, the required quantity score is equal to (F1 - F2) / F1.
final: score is 0.7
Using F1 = 5.2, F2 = 1.7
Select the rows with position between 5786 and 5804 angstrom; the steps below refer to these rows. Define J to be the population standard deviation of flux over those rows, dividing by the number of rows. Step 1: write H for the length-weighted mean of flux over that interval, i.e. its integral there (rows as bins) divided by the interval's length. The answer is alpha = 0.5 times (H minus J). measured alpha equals 10.1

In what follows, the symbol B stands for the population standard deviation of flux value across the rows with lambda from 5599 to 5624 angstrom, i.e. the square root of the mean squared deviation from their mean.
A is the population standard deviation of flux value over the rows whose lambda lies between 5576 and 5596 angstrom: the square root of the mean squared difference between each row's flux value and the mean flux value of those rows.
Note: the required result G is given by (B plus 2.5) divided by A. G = 0.8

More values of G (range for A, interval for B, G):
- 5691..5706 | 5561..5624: 3.3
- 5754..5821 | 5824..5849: 2.3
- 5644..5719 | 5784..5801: 2.4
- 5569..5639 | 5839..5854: 1.3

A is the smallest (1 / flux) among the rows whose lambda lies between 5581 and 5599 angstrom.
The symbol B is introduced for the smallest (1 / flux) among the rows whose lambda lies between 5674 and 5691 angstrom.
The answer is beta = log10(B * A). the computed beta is -2.64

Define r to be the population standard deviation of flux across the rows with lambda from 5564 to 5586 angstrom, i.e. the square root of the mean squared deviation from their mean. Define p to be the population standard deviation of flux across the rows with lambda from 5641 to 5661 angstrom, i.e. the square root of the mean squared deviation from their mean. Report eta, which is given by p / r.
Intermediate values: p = 1.68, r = 4.60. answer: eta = 0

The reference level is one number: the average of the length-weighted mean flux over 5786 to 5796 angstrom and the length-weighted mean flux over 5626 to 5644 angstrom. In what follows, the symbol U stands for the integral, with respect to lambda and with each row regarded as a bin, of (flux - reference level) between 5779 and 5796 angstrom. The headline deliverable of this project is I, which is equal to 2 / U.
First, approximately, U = 5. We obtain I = 0.4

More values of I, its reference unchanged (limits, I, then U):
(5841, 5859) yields 0.2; 11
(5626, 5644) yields -0.2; -11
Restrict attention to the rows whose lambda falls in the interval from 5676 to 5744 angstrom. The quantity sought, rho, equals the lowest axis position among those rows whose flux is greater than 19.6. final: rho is 5677.5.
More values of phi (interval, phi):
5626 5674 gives 20.1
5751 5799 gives 21.6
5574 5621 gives 19.2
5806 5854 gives 21.6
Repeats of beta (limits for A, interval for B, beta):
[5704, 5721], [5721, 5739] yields -2.74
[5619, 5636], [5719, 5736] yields -2.71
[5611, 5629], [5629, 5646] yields -2.66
